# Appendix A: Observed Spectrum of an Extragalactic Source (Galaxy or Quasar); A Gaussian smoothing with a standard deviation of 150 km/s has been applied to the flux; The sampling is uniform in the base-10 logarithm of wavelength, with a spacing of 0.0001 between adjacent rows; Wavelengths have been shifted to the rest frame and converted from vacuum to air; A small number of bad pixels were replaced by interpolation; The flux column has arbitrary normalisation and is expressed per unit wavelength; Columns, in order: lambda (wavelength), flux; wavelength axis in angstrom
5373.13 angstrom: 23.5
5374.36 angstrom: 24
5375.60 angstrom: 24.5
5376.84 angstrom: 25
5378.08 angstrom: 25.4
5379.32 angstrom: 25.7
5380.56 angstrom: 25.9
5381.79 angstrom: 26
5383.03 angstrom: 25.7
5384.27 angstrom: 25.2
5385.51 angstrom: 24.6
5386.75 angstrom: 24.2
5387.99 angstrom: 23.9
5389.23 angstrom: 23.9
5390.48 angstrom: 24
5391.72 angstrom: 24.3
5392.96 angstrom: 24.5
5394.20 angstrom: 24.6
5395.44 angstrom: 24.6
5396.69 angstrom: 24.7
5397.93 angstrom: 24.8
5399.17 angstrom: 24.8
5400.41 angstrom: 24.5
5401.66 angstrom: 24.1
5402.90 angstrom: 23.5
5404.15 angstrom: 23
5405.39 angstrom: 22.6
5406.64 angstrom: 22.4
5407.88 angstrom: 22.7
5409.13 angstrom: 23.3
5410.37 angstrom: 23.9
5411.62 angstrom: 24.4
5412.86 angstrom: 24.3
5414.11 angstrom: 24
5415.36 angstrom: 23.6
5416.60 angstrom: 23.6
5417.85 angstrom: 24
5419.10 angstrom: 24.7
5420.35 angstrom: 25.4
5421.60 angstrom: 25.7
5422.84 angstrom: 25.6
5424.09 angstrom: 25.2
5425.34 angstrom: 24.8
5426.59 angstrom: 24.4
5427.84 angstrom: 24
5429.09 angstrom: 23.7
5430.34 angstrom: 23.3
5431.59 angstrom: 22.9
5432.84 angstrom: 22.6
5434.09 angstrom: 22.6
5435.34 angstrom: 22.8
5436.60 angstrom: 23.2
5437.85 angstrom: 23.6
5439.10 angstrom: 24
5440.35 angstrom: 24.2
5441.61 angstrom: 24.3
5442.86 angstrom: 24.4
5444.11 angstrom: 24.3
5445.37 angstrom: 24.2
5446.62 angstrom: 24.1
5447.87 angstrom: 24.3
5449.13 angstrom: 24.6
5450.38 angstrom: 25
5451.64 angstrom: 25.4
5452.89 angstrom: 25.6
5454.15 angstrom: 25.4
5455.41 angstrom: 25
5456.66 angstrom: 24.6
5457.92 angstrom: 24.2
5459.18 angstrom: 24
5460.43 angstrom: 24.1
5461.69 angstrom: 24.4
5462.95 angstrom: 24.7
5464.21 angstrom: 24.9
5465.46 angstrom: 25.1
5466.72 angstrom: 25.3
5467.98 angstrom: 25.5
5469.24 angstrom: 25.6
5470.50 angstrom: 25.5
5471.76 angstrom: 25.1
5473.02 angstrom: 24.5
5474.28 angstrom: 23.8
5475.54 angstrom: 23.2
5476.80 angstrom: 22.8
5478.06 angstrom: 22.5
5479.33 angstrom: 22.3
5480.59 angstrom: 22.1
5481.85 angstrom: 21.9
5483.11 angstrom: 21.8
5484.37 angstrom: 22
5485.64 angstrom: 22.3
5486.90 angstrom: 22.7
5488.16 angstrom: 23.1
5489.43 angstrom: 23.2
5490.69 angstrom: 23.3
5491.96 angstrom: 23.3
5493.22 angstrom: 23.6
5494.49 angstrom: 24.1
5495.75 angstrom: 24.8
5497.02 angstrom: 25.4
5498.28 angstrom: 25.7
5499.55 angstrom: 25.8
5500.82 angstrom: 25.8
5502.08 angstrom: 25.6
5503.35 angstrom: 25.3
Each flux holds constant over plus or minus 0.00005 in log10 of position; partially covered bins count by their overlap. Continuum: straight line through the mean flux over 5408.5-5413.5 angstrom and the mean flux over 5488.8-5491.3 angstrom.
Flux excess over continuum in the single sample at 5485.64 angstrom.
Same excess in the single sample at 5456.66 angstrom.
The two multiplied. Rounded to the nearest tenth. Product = -1.0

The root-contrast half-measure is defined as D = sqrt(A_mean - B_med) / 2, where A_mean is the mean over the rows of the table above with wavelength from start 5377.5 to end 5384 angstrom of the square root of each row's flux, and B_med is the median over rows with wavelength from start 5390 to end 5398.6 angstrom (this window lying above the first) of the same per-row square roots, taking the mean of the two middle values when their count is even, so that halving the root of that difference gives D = 0.17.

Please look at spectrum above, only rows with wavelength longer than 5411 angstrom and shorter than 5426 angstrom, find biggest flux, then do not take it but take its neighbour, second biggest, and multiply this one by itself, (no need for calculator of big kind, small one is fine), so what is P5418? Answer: 655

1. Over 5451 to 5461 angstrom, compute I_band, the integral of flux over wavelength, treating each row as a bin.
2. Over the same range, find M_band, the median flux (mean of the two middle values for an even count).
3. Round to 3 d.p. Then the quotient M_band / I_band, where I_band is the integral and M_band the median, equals 0.100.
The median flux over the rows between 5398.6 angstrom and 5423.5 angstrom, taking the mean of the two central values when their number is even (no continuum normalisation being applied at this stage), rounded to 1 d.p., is 24.0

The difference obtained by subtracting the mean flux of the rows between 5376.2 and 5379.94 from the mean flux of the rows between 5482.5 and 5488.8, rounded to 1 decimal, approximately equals -3.0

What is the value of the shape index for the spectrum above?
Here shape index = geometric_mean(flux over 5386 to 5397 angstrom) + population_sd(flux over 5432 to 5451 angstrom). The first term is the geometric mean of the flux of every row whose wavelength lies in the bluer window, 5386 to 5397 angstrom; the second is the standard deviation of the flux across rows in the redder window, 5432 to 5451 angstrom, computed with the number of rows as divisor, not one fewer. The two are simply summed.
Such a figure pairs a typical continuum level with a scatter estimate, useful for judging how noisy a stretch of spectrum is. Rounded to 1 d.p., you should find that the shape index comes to 25.0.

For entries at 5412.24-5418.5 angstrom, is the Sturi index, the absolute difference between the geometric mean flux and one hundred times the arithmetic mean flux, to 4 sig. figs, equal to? 2366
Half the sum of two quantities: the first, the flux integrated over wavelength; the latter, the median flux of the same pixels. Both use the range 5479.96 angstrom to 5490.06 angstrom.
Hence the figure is 124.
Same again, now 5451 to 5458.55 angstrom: 107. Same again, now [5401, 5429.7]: 357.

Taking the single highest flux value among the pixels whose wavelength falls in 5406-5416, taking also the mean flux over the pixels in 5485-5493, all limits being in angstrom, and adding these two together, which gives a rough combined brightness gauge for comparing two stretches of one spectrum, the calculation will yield 47.4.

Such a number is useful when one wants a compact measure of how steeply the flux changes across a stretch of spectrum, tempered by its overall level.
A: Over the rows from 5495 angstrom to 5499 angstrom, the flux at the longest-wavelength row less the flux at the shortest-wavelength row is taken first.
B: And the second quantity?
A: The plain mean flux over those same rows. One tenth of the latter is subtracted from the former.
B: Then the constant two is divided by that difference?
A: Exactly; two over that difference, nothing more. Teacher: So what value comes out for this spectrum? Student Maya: -1.2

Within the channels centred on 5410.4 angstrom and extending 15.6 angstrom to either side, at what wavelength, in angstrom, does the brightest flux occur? 5421.60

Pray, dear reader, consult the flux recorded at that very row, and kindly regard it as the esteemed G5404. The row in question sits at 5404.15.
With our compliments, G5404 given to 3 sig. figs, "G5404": 23.0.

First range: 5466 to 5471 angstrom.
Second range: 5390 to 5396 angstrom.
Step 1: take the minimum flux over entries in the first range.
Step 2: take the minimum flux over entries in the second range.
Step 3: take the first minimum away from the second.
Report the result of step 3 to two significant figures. -1.3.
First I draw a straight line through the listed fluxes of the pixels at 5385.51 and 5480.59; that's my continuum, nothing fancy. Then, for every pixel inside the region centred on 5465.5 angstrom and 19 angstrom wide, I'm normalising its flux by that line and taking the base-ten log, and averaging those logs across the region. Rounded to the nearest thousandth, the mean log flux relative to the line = 0.041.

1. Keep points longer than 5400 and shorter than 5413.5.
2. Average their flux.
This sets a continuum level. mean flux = 23.5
